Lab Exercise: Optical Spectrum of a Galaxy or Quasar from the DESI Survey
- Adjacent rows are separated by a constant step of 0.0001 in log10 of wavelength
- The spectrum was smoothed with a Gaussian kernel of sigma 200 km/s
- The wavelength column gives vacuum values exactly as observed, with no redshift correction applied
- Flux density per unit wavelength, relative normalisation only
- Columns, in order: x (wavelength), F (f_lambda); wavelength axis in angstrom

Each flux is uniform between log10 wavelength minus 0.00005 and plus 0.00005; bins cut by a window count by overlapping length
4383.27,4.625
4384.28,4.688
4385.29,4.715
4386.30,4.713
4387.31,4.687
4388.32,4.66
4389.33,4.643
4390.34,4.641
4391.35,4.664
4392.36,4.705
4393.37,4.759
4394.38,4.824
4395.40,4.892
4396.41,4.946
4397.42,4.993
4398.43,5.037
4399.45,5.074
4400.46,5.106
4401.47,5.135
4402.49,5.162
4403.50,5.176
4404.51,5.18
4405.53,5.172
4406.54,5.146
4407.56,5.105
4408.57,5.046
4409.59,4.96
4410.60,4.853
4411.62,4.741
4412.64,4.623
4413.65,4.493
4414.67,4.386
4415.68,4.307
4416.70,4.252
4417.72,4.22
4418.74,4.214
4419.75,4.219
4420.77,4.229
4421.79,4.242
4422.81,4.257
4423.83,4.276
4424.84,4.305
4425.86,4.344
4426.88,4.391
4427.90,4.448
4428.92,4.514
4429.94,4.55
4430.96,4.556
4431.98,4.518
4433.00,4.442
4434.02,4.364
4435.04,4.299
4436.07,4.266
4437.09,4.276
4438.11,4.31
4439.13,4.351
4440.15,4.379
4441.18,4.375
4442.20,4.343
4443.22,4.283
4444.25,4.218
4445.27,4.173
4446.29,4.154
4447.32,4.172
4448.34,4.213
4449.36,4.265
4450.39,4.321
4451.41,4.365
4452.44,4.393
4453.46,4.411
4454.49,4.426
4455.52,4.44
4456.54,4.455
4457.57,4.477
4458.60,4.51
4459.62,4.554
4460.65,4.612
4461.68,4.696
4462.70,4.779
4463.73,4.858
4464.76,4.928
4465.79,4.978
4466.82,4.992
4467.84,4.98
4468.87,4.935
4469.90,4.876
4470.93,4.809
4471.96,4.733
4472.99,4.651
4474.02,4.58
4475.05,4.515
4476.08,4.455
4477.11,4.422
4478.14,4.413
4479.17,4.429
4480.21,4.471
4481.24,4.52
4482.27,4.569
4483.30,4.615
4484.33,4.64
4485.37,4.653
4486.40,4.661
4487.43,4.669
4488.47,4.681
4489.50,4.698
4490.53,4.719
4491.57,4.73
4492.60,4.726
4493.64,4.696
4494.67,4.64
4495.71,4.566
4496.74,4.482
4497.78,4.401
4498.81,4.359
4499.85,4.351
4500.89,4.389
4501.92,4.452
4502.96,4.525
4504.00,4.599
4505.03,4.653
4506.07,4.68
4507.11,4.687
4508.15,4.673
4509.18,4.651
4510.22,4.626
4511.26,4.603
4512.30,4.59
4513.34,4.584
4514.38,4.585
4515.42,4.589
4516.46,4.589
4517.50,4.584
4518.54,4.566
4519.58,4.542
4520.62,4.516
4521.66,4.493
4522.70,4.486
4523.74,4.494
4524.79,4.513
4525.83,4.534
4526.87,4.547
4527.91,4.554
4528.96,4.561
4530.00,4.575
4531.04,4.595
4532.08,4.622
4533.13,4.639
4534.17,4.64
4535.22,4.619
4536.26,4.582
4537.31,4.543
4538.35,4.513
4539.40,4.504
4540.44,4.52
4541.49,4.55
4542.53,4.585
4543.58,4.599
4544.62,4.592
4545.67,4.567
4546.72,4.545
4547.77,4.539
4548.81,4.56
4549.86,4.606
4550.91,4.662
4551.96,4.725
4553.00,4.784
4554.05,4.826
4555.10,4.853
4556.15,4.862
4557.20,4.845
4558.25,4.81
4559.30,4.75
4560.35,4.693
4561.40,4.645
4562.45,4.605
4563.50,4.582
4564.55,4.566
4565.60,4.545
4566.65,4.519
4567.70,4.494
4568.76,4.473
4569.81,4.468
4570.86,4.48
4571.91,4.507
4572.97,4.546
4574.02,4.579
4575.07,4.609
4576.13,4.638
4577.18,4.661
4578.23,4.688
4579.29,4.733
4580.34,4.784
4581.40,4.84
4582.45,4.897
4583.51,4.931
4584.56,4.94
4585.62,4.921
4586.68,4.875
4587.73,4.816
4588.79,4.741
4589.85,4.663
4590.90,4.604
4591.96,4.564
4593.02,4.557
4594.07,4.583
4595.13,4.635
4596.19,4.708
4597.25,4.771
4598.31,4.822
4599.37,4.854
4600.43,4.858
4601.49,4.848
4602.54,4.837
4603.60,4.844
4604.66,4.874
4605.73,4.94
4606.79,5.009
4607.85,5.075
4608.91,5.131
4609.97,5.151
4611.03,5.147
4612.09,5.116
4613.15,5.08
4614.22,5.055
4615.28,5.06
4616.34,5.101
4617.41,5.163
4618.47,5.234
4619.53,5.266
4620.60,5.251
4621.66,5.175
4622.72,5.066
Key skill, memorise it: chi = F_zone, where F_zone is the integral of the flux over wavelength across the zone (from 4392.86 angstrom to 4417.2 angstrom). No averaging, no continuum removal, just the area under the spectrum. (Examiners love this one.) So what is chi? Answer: 119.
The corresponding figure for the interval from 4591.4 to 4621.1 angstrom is 147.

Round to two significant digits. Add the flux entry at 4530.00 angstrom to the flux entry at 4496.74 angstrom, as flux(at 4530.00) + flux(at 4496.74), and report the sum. 9.1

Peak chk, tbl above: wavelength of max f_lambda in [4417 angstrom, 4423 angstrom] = 4422.81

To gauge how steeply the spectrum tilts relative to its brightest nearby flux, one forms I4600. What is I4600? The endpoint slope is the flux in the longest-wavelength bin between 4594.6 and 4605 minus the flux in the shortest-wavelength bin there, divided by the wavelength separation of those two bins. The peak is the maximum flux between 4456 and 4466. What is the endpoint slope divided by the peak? 0.0050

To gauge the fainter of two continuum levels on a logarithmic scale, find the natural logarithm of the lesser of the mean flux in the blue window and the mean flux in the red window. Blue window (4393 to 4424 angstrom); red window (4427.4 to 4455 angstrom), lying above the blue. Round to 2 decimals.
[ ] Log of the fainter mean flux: 1.47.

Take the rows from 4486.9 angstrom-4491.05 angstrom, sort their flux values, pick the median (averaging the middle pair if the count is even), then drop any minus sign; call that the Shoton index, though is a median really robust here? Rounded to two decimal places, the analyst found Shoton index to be 4.69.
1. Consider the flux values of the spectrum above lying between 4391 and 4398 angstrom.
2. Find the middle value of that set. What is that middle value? 4.8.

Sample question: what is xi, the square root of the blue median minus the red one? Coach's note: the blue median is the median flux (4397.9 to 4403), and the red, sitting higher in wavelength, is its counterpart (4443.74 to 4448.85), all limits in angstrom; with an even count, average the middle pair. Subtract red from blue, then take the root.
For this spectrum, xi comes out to 1.0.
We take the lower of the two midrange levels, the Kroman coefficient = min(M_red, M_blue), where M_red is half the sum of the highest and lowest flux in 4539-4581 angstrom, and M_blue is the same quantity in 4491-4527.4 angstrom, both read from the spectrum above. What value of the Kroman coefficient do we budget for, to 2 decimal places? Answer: 4.54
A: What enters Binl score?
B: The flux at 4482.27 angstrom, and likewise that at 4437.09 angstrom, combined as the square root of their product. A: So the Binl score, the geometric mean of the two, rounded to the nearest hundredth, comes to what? 4.42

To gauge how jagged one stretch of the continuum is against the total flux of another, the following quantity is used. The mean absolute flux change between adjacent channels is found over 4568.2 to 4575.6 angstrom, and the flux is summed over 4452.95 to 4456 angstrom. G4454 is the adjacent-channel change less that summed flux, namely -13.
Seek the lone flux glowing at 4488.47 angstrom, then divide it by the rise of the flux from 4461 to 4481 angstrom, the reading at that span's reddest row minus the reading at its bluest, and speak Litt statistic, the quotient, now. -21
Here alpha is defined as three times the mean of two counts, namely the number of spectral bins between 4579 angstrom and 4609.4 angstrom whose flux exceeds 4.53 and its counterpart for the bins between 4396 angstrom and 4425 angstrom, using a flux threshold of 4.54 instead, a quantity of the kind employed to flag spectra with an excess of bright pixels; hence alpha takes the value 69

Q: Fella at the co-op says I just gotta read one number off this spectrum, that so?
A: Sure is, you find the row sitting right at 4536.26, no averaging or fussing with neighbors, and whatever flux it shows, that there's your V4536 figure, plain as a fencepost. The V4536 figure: 4.582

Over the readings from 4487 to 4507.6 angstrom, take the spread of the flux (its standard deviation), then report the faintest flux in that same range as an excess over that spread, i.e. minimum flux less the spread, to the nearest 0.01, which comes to 4.22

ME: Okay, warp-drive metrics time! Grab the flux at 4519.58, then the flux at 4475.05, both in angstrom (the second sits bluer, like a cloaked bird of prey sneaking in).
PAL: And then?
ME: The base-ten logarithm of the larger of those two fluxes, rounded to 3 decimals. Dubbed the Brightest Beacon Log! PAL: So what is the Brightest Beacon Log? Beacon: 0.657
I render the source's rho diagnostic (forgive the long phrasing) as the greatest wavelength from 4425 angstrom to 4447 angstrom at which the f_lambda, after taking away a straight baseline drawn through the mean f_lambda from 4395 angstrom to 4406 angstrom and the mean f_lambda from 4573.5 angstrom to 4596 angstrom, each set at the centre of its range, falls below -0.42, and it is 4446.29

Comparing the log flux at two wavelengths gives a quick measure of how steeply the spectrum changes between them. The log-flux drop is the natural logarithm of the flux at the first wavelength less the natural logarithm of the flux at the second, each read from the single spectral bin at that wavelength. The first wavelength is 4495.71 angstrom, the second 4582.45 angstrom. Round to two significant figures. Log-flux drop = -0.070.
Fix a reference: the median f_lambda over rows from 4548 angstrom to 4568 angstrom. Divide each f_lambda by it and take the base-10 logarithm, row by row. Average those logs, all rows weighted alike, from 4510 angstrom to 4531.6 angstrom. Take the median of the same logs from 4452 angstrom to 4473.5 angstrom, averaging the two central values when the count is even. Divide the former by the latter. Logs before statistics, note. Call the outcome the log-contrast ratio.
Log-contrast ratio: -3.1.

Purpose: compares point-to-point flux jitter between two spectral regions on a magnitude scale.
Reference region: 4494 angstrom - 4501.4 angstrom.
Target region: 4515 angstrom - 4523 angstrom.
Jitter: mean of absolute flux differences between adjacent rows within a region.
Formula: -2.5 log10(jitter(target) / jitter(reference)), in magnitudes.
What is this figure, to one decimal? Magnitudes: 1.4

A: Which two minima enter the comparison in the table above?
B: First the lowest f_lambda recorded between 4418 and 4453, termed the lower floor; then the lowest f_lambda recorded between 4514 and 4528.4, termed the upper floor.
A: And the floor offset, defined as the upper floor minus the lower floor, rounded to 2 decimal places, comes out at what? 0.33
